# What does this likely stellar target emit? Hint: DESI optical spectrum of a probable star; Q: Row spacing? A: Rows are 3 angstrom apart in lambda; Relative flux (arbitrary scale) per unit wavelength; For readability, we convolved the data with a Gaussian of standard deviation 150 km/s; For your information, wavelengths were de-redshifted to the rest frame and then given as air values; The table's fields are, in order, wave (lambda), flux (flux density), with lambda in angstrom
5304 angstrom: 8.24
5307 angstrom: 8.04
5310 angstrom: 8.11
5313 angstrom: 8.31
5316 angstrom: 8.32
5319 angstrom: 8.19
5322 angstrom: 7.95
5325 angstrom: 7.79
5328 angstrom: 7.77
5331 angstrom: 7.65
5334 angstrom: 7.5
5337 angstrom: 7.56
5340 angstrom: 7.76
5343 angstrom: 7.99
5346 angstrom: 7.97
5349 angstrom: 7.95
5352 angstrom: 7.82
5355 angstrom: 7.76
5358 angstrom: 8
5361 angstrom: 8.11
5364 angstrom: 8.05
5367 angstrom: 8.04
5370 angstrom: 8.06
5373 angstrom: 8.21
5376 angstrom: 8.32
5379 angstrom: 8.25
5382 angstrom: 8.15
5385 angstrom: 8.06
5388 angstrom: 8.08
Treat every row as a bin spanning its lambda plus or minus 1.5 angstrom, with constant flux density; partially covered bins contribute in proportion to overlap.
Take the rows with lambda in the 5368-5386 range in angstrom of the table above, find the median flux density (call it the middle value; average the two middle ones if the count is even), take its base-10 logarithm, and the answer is 0.913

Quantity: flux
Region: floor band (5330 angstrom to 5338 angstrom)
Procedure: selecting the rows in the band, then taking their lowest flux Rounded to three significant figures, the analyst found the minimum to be 7.50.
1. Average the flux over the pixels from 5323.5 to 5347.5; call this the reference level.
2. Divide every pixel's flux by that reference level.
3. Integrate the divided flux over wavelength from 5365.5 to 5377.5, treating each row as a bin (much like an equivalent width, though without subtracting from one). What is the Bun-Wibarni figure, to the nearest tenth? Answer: 12.6 angstrom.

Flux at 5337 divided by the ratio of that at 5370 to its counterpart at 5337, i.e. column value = 7.09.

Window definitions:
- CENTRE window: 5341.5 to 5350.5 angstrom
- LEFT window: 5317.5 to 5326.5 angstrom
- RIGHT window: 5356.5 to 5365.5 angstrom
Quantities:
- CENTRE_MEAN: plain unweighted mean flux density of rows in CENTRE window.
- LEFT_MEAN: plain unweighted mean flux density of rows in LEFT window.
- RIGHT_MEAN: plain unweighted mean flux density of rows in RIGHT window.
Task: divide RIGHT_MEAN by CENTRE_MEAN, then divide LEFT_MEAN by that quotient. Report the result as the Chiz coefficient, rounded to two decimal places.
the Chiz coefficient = 7.89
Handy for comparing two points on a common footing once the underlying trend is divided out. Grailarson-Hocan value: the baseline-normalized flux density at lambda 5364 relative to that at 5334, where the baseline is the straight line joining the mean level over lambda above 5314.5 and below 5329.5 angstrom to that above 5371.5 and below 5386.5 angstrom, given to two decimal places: 1.06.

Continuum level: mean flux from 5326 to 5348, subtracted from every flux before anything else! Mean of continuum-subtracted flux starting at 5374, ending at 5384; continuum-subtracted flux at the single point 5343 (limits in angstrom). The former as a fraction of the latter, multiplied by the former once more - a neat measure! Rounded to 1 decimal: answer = 1.0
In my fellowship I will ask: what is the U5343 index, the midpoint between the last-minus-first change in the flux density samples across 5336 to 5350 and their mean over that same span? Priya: 4.12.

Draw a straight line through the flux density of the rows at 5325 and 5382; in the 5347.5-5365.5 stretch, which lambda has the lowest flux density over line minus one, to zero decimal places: 5355 angstrom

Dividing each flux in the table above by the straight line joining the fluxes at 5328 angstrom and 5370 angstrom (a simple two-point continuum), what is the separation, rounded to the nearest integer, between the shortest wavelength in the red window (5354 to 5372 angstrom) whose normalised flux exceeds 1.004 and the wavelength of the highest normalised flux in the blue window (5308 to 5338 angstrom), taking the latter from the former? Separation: 48 angstrom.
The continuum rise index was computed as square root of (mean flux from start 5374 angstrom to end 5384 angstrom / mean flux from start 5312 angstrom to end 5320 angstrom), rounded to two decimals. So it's 1.00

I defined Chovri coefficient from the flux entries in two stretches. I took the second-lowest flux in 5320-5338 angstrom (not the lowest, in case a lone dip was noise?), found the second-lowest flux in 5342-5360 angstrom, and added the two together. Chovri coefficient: 15.4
